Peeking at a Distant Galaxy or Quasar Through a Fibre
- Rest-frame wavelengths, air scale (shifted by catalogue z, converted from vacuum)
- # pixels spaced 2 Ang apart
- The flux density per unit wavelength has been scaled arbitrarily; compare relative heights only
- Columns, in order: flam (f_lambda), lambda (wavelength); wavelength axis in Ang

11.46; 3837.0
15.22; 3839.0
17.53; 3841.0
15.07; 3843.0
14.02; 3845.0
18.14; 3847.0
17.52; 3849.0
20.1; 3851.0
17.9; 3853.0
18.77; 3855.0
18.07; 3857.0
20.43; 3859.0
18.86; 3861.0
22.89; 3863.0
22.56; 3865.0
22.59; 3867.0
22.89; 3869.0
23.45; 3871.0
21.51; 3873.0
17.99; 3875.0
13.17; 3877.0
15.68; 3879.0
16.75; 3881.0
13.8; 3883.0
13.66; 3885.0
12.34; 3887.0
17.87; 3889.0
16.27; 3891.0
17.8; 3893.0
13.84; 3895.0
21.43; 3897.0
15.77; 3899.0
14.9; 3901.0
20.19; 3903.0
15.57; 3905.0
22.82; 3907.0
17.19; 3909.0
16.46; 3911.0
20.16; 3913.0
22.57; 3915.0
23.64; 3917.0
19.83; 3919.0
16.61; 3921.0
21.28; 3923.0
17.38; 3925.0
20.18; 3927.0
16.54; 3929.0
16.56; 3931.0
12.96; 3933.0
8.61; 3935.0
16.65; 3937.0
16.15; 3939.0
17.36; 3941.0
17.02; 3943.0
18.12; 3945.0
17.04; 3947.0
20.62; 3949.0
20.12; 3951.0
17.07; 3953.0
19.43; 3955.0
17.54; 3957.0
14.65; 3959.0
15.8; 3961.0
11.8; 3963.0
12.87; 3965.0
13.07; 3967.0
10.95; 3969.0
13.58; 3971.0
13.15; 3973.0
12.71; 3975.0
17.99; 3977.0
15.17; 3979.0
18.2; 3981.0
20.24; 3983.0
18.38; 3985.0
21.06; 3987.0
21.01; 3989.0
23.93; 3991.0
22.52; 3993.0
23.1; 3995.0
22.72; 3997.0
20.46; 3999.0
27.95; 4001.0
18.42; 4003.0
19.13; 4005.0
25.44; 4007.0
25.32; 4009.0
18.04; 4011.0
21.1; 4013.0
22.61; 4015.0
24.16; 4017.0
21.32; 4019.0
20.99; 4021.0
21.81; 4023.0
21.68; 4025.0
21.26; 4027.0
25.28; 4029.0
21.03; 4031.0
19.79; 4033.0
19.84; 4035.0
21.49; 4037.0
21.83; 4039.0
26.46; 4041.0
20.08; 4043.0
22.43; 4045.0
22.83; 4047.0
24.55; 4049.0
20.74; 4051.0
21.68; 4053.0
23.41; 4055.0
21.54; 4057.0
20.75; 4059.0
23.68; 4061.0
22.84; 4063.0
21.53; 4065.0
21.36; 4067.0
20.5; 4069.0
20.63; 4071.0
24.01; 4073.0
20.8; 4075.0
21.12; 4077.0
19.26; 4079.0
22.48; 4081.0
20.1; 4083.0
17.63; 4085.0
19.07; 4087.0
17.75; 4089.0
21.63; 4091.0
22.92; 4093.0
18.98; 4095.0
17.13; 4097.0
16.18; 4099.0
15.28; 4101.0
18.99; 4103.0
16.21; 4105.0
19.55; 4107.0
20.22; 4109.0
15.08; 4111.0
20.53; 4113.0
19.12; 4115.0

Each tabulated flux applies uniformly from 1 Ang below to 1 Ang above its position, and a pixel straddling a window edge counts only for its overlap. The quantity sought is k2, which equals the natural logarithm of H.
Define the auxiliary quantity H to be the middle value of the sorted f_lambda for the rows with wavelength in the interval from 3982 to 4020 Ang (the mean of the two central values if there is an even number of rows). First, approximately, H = 21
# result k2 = 3.06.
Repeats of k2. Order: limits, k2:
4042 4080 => 3.07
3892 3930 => 2.88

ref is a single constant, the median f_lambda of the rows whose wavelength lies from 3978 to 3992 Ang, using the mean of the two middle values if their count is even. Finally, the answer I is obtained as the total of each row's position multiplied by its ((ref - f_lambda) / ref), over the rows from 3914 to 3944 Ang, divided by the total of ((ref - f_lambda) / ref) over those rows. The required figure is 3936.2 Ang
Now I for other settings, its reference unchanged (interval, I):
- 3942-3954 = 3947.1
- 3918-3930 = 3925.0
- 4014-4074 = 4043.7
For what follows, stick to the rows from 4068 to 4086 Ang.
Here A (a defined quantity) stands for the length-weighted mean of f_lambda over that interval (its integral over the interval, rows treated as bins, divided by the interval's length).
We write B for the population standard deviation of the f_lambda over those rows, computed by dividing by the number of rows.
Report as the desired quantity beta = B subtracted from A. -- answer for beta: 19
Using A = 20.7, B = 1.71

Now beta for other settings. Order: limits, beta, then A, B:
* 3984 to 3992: 19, 21.1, 1.96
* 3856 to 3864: 18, 20.1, 1.84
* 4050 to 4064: 21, 22.1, 1.13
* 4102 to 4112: 16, 18.0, 2.00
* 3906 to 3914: 17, 19.2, 2.53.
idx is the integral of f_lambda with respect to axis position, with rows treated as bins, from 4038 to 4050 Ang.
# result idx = 276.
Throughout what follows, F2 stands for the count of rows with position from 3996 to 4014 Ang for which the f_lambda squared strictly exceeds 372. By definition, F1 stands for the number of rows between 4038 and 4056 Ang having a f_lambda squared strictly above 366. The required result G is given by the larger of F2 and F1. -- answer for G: 9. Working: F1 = 9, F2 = 6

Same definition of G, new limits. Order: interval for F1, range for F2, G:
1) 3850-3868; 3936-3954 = 5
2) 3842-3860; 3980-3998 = 7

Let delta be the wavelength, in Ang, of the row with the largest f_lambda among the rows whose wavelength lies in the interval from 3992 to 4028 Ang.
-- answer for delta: 4001.0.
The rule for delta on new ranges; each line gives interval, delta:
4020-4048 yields 4041.0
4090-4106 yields 4093.0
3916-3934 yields 3917.0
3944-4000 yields 3991.0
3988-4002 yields 4001.0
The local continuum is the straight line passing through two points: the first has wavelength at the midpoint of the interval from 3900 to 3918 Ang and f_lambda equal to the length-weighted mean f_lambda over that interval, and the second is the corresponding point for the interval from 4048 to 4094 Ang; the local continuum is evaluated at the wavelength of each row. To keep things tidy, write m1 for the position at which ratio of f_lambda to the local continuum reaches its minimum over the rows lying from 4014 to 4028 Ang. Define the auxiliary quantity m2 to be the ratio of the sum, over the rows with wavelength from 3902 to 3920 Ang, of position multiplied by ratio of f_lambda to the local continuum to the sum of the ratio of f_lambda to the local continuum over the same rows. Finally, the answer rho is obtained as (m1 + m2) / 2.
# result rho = 3966.1 Ang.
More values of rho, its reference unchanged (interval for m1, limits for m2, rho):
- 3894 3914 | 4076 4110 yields 3993.8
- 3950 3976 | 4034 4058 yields 4007.5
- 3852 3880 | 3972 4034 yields 3940.6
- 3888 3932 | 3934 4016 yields 3936.4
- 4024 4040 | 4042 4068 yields 4044.0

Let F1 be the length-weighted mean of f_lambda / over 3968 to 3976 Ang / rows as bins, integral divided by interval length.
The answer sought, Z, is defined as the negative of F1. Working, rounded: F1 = 12.6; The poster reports -12.6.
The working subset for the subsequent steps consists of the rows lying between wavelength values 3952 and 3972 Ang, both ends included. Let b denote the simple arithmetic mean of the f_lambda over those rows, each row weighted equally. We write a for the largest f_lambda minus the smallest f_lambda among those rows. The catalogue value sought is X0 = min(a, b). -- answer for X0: 8.5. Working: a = 8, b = 14.7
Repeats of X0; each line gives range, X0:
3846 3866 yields 5.4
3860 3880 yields 10.3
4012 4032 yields 4.3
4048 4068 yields 3.8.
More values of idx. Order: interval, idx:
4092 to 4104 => 219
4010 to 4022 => 256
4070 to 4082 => 257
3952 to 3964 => 193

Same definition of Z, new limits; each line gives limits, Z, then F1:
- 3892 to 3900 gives -17.2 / 17.2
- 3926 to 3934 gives -16.6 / 16.6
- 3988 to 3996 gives -22.6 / 22.6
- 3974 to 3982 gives -16.0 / 16.0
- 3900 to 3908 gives -18.4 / 18.4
